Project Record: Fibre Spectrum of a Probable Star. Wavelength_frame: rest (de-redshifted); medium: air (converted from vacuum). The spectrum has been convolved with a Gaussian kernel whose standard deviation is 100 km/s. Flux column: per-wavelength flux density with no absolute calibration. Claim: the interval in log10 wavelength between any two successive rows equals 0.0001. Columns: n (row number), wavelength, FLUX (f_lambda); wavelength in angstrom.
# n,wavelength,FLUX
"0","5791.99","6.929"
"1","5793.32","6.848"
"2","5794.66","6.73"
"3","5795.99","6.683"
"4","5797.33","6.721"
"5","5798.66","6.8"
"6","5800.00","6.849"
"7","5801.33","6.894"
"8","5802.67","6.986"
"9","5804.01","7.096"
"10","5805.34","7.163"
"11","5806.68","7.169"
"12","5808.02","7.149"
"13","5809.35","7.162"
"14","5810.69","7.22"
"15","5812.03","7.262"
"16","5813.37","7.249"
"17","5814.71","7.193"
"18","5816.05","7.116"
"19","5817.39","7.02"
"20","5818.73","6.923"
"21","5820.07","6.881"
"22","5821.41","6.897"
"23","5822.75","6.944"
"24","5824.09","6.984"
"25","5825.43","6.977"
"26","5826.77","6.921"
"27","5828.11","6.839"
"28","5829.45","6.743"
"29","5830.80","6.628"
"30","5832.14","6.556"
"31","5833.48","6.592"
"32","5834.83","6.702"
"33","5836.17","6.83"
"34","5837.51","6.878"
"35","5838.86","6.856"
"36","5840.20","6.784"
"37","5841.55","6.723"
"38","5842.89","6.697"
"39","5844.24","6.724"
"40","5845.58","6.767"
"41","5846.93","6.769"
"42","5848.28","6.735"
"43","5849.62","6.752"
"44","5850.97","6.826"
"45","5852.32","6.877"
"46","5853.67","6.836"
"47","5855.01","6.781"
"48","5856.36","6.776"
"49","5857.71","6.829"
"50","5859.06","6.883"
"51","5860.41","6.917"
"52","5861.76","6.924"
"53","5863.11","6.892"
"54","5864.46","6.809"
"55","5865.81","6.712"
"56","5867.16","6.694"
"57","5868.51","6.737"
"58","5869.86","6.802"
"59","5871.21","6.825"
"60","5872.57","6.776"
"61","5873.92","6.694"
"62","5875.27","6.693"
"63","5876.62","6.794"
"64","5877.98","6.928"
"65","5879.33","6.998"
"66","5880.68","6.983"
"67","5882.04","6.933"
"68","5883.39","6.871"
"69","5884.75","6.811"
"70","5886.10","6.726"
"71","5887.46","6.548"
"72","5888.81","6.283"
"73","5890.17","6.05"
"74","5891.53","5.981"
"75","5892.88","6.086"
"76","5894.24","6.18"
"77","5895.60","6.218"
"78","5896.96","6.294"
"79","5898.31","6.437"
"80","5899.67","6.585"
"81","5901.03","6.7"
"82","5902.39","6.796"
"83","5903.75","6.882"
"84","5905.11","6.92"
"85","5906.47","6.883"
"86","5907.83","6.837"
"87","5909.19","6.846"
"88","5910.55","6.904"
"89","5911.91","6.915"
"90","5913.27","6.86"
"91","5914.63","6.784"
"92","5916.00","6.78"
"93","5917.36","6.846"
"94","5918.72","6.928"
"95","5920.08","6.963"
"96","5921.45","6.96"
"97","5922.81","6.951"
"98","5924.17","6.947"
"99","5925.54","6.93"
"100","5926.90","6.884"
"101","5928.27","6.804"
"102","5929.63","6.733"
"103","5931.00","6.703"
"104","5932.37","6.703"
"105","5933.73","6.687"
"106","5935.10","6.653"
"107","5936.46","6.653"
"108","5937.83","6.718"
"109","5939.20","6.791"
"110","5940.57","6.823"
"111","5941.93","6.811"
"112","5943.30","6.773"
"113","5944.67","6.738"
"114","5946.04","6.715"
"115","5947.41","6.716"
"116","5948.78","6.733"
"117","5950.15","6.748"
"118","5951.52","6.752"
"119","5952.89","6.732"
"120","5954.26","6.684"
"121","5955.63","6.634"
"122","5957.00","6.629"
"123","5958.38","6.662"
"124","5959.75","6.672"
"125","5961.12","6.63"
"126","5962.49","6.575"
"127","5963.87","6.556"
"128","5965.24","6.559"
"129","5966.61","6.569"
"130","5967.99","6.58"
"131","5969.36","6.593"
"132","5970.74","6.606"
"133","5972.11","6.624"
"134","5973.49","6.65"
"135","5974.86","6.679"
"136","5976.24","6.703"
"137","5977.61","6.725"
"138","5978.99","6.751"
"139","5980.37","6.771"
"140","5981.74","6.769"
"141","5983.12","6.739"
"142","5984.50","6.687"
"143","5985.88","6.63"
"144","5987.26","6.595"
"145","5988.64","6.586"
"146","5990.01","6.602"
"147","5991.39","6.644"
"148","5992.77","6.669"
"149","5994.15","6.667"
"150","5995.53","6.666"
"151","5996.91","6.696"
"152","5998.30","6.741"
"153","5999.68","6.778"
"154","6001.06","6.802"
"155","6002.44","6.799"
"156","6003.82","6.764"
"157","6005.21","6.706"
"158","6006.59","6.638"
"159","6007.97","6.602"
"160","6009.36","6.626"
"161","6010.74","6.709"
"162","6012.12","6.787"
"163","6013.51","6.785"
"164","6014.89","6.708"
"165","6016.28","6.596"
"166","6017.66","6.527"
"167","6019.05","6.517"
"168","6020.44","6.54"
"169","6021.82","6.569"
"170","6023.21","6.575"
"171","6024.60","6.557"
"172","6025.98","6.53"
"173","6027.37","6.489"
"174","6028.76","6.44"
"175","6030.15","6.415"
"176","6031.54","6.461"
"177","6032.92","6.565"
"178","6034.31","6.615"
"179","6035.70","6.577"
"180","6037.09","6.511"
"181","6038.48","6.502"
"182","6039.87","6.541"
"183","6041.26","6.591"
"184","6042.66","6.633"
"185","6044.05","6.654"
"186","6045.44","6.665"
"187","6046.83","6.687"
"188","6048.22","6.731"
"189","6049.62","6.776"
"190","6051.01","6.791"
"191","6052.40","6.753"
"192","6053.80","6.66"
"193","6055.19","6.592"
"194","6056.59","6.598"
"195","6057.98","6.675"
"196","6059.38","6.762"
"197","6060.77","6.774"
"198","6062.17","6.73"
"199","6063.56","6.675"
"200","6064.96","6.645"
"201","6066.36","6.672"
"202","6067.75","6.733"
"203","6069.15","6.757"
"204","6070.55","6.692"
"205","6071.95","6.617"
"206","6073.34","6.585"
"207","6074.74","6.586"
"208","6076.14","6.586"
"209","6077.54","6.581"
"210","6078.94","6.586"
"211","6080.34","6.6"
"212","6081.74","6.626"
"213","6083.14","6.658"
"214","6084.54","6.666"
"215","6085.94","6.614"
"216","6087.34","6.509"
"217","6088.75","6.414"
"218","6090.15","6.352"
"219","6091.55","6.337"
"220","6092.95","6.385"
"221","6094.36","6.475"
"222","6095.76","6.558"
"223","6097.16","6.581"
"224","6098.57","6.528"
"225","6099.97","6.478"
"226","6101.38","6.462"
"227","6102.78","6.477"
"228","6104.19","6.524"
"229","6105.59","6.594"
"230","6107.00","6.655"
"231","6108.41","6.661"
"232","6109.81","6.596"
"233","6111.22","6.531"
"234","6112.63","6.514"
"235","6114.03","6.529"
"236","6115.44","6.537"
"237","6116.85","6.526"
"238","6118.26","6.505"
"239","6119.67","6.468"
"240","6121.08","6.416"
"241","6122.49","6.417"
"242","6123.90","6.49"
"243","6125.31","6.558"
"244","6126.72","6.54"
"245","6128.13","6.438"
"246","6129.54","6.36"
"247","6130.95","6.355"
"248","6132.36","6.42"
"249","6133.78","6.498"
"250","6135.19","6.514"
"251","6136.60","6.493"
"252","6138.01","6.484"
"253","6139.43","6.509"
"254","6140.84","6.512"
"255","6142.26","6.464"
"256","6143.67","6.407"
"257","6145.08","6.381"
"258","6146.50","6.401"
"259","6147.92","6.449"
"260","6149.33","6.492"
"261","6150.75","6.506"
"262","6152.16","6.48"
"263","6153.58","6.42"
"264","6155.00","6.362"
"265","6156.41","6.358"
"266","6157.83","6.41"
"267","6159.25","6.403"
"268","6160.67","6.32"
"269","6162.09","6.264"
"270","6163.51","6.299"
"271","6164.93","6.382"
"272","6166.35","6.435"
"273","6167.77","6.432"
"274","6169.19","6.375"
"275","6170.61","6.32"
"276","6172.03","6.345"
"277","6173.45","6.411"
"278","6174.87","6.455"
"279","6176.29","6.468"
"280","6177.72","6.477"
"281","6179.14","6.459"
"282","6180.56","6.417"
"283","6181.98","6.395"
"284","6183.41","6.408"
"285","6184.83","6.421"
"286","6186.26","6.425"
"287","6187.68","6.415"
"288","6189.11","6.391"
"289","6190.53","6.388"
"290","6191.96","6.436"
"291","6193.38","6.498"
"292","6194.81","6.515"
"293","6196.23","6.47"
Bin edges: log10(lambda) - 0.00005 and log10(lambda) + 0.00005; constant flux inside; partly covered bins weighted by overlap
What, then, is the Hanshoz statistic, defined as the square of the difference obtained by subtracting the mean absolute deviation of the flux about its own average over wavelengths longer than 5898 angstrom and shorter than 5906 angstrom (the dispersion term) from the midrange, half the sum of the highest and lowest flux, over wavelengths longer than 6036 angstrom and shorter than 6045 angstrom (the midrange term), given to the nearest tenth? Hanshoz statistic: 41.4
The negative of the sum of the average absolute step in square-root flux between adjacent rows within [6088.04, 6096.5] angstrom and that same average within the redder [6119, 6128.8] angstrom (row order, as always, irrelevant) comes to -0.022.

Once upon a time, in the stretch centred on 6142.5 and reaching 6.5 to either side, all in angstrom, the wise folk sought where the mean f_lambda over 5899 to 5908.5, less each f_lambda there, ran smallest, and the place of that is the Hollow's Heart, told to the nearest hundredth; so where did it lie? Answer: 6140.84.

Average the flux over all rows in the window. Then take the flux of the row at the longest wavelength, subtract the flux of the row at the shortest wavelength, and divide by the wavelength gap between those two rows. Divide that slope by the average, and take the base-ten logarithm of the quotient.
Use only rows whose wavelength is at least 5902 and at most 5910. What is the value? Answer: -2.97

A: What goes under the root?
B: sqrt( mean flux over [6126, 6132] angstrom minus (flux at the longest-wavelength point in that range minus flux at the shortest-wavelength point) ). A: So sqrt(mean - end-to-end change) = 2.57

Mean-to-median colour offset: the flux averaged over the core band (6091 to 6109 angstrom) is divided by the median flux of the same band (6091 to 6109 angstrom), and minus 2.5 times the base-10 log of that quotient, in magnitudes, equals 0.001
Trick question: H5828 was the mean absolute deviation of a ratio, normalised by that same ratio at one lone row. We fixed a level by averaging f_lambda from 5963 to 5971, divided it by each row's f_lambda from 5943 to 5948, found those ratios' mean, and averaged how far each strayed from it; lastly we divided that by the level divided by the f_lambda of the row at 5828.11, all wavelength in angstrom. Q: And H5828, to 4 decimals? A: 0.0030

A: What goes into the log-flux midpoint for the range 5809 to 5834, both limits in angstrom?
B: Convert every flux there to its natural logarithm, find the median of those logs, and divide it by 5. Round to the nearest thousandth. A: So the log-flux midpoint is 0.388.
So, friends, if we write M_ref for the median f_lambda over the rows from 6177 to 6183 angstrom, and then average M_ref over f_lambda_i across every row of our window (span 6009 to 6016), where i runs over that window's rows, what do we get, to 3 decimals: 0.958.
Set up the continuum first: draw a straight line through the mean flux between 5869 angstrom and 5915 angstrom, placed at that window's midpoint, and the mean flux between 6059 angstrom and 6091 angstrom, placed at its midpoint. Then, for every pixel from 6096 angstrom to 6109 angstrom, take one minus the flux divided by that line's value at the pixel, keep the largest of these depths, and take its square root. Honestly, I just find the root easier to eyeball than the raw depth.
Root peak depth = 0.15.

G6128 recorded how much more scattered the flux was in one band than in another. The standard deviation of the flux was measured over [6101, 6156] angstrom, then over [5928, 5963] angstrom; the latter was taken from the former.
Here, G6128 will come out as 0.011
